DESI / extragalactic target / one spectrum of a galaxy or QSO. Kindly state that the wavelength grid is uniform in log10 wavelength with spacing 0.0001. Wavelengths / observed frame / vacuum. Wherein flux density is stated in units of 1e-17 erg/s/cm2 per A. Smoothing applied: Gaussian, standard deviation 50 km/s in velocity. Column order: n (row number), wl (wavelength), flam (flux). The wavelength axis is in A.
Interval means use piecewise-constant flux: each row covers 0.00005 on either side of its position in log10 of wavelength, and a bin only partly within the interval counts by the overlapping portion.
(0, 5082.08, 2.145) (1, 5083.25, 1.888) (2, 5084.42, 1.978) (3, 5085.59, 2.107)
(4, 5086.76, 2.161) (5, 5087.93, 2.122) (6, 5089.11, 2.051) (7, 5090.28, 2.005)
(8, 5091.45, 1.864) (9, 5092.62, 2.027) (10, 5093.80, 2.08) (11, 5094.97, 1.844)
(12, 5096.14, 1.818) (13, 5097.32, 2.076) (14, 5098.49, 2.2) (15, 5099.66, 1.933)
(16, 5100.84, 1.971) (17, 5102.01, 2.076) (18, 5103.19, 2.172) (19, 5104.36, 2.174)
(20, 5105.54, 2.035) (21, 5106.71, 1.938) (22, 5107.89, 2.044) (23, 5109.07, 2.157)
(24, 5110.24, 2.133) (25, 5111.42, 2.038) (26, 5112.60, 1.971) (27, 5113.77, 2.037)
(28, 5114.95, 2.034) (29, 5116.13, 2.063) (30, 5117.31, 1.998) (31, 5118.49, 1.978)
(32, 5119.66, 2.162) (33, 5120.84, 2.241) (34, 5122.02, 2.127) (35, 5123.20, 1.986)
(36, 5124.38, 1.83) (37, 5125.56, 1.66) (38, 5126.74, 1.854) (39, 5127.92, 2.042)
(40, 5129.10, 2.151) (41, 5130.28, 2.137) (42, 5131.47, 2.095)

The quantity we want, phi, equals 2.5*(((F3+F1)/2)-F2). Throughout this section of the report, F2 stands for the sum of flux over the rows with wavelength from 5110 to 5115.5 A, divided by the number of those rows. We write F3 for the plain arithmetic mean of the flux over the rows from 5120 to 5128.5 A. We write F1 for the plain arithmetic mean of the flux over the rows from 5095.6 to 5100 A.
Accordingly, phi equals -0.14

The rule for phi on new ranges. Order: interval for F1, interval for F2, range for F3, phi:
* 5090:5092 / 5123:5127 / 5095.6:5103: 0.35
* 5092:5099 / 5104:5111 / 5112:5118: -0.17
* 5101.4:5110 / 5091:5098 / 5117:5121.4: 0.35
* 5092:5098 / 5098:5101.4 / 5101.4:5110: -0.02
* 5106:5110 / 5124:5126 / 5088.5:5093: 0.68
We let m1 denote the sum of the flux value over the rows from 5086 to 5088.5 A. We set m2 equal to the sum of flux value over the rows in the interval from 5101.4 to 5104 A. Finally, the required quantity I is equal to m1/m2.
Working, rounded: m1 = 4.28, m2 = 4.248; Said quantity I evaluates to 1.01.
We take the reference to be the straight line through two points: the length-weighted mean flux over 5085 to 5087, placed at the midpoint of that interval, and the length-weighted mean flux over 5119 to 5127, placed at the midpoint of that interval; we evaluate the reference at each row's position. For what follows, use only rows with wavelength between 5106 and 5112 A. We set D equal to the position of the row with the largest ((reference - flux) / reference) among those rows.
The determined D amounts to 5106.71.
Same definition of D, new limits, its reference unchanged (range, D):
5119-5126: 5125.56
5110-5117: 5112.60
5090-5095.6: 5094.97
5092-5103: 5096.14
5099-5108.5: 5099.66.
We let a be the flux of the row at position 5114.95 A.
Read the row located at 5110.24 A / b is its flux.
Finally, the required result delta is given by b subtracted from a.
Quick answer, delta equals -0.10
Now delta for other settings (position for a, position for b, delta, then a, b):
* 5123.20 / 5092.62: -0.04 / 1.986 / 2.027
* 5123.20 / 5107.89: -0.06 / 1.986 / 2.044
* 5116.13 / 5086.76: -0.10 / 2.063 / 2.161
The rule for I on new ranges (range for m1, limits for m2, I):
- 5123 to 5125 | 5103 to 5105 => 0.88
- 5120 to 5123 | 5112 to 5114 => 1.09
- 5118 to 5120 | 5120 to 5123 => 0.95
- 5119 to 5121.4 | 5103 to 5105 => 1.01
